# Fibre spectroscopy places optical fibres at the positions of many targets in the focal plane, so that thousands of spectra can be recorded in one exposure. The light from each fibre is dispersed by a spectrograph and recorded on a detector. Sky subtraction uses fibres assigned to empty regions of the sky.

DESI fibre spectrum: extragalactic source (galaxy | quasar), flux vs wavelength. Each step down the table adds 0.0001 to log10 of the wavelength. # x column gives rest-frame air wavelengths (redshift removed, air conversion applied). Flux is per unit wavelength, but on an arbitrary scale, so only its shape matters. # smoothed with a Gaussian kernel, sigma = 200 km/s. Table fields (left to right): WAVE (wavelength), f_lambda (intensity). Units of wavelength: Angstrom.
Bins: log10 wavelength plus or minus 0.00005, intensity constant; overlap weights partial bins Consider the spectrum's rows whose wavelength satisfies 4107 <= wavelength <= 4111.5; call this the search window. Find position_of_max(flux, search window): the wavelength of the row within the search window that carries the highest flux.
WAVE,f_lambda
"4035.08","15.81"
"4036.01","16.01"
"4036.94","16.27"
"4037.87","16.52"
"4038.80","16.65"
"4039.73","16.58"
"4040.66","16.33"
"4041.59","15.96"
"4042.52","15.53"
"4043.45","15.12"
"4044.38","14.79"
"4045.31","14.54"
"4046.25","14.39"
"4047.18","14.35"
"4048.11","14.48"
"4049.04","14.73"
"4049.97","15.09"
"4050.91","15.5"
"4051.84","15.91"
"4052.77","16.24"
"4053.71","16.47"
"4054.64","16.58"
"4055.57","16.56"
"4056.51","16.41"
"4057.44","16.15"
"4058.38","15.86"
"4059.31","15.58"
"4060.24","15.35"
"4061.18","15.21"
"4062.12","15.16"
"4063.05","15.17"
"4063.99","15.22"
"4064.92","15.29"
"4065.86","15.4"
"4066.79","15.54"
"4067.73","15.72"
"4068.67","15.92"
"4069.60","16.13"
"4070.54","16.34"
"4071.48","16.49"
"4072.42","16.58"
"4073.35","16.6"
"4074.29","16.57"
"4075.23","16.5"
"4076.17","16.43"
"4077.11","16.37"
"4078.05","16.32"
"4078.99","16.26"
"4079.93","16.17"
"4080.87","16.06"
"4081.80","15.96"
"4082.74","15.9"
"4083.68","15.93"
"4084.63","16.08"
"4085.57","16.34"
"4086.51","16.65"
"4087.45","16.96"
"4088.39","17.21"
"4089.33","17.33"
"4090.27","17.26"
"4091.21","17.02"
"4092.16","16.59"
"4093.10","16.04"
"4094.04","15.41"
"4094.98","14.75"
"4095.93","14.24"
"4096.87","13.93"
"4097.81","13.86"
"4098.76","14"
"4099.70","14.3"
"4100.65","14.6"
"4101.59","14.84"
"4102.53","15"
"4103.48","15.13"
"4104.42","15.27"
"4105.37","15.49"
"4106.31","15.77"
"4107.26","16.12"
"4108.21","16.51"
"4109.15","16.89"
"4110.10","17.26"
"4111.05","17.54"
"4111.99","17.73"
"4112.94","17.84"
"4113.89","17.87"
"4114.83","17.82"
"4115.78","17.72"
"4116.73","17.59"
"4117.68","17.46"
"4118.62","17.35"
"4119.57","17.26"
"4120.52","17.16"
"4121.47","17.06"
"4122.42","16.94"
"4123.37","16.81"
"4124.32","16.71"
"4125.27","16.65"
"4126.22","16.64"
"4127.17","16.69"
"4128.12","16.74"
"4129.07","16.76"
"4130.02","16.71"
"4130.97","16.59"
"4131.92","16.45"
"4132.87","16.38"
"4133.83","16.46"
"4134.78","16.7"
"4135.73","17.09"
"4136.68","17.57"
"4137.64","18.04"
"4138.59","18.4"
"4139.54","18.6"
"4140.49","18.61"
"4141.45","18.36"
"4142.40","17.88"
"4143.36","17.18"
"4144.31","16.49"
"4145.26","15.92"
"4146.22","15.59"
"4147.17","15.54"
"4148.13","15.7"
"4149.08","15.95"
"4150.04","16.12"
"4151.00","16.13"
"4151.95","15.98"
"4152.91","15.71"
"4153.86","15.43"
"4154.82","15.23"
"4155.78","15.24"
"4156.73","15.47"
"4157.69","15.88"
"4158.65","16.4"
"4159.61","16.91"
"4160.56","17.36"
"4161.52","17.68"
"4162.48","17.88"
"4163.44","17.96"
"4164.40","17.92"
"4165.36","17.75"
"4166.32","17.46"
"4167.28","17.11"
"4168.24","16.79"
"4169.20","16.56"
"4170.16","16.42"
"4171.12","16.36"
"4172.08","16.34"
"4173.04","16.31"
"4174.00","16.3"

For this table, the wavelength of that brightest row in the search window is 4111.05 Angstrom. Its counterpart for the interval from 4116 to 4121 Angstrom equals 4116.73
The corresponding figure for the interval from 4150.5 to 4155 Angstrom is 4151.00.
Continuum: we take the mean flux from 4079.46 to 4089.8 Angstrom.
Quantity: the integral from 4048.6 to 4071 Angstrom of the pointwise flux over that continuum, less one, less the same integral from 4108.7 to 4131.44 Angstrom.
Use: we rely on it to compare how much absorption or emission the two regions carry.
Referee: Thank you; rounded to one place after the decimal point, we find -2.0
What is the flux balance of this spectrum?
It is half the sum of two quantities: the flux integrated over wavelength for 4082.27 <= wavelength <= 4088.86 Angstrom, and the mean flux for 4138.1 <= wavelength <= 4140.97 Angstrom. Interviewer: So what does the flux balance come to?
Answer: 63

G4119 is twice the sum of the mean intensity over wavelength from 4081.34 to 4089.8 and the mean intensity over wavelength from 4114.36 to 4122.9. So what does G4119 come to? 68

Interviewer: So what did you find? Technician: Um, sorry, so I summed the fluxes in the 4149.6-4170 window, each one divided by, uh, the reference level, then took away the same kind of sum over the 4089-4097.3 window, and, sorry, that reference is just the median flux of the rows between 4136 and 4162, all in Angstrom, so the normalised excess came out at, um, 13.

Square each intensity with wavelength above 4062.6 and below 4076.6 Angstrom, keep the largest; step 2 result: 276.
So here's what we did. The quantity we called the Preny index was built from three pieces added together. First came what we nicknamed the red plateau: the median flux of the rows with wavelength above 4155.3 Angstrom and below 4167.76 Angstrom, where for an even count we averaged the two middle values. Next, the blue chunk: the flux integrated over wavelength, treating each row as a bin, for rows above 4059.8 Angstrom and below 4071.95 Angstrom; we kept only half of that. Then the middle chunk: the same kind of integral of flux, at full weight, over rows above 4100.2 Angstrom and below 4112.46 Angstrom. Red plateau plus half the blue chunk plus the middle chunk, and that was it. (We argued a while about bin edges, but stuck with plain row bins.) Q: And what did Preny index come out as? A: 309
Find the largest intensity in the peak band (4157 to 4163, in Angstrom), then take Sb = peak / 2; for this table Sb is 8.9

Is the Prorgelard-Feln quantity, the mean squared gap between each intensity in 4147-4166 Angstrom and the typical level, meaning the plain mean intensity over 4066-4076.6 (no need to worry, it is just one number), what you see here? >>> 1.0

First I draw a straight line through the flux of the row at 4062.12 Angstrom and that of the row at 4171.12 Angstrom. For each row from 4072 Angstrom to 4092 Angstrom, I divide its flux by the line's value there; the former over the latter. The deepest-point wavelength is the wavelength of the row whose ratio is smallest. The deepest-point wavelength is 4082.74 Angstrom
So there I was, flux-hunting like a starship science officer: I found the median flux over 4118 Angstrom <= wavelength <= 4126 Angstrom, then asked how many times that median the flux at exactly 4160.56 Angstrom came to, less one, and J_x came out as 0.02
